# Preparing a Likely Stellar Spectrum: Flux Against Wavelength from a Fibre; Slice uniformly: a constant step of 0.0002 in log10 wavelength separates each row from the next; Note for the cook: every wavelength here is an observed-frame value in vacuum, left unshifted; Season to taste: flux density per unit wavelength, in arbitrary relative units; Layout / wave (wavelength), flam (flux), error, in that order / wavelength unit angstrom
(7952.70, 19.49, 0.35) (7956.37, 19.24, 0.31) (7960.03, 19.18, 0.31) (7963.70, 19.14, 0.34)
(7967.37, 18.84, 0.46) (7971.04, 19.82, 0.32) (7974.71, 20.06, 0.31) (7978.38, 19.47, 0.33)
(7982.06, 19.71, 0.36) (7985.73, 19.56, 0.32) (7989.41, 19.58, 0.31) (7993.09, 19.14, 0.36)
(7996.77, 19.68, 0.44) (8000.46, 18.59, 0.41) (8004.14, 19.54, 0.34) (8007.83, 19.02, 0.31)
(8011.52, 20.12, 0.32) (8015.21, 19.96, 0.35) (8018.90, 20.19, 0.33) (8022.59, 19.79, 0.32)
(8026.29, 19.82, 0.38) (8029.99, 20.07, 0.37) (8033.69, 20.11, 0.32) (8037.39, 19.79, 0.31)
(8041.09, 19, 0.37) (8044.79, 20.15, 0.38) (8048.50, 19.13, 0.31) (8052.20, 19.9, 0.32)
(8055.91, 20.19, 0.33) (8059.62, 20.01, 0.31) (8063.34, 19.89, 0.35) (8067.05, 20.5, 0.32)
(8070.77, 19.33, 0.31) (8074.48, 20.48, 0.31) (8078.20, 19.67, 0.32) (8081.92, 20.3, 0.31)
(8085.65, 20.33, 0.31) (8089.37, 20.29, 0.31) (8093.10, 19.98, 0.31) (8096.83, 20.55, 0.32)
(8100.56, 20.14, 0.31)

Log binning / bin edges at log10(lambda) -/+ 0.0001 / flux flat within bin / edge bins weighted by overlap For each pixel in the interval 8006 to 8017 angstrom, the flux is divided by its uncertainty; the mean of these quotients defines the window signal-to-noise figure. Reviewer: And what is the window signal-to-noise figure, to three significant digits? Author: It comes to 60.4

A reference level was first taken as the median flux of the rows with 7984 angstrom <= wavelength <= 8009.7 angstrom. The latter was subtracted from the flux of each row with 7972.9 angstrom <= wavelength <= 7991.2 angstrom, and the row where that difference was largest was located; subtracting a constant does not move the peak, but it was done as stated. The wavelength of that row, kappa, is 7974.71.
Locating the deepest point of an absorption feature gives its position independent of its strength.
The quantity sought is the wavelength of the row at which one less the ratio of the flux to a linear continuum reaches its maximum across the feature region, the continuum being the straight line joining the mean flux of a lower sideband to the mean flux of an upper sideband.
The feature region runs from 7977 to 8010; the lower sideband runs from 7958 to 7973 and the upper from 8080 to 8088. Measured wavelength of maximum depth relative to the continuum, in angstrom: 8000.46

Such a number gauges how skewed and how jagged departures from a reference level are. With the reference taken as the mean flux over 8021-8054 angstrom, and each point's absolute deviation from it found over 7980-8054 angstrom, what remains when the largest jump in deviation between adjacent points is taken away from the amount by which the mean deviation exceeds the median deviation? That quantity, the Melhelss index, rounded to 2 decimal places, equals -1.01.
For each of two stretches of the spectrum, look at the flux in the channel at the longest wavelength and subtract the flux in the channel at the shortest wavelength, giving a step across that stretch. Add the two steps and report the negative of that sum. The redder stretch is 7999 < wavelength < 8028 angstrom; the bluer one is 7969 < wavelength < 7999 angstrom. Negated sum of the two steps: -1.1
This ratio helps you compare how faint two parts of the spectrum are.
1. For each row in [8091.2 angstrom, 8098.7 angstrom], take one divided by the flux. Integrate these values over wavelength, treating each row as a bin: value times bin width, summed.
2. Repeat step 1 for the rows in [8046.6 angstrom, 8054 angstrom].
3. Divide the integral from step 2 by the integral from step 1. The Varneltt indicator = 1.03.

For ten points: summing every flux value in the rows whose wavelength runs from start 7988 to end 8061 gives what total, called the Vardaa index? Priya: 394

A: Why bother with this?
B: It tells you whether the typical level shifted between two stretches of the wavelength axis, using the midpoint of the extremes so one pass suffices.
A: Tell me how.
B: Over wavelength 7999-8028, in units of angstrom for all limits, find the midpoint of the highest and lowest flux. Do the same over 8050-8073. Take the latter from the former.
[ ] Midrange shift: -0.5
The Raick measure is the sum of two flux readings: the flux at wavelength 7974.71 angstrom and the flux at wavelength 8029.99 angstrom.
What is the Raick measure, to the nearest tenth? 40.1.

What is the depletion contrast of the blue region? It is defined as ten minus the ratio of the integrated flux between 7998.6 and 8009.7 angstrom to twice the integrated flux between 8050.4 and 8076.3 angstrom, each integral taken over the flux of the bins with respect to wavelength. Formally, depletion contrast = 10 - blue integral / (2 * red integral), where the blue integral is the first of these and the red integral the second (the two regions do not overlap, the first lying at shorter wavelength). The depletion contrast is 9.8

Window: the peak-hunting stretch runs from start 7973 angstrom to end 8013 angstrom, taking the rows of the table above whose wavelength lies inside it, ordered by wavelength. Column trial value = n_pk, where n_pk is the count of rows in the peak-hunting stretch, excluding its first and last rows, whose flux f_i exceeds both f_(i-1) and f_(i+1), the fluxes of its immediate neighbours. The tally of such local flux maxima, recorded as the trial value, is 4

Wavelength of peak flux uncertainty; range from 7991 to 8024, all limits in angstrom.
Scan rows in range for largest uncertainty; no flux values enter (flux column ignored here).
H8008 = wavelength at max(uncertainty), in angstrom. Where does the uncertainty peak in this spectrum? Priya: 7996.77 angstrom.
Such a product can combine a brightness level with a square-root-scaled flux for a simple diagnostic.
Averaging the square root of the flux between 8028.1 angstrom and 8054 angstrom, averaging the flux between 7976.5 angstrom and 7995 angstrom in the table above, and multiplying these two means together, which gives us 86.6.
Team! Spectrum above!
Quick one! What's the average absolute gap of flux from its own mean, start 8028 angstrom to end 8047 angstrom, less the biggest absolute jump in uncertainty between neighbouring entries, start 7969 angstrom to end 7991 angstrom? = 0.30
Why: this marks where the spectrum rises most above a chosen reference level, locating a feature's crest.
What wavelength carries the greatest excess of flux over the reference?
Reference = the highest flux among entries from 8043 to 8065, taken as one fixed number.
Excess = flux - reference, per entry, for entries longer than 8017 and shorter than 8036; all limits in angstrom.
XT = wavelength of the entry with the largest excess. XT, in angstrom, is 8018.90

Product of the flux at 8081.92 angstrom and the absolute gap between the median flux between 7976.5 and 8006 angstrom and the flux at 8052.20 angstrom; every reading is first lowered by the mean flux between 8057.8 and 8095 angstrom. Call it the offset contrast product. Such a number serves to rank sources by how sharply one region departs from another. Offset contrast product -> 0.08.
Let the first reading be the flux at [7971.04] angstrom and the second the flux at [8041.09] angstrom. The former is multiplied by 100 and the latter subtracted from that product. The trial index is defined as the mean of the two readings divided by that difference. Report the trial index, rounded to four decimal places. 0.0099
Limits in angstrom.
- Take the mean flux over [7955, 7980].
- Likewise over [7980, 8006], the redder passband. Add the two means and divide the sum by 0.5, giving 77.6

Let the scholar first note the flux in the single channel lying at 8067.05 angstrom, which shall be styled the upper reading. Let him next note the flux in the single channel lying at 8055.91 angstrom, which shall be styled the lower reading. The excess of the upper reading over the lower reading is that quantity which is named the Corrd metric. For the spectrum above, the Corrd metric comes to 0.31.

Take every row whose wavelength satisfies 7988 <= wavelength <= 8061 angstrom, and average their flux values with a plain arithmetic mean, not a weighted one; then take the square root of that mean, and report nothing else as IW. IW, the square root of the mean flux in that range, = 4.44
